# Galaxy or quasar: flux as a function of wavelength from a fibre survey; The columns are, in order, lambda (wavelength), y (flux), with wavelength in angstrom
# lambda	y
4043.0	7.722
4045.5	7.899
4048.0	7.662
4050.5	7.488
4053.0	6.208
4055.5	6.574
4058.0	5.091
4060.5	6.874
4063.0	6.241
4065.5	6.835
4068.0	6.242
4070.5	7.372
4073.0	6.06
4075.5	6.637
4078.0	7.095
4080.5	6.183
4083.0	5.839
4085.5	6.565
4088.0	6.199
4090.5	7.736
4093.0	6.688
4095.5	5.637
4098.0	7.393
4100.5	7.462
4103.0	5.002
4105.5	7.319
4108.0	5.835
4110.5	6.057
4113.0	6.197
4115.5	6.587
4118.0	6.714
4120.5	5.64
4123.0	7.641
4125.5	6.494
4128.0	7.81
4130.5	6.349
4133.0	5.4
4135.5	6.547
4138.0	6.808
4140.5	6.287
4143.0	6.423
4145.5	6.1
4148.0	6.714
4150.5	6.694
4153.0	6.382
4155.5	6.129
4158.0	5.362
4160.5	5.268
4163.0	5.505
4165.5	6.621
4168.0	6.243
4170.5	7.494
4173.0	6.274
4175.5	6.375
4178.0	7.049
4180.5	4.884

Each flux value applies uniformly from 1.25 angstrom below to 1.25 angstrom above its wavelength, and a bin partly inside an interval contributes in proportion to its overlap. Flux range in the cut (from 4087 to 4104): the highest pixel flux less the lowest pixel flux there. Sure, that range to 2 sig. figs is 2.7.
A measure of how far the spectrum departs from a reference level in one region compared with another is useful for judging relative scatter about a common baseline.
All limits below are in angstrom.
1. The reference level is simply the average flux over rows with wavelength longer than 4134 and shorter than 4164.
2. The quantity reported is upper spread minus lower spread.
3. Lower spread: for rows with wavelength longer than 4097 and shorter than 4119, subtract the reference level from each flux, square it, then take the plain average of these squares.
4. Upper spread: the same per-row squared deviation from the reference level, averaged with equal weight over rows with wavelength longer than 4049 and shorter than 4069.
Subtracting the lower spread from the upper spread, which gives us -0.2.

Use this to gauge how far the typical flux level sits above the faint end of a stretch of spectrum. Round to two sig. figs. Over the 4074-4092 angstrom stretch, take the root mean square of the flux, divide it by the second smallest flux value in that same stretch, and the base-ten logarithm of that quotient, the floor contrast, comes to 0.031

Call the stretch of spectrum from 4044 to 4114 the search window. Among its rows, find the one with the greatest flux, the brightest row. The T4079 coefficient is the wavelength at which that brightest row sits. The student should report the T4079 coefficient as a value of 4045.5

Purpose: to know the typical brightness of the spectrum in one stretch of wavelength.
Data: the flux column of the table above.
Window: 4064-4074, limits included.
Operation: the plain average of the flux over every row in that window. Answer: 6.63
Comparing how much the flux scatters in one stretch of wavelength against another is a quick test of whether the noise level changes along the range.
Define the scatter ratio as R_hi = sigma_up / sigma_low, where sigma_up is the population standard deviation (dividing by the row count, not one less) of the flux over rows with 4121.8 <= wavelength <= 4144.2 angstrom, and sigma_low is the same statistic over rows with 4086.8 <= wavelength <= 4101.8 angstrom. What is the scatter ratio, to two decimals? 0.91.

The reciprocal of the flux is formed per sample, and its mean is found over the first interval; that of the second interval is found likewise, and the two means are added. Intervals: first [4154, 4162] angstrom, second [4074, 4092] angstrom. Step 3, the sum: 0.332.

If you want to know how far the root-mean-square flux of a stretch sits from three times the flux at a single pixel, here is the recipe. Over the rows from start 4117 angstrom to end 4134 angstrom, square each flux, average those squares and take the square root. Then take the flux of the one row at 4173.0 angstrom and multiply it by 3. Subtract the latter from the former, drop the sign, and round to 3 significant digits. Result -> 12.2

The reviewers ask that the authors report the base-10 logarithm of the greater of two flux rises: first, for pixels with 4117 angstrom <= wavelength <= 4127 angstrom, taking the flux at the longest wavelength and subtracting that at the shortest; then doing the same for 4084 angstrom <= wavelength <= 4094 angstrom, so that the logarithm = -0.9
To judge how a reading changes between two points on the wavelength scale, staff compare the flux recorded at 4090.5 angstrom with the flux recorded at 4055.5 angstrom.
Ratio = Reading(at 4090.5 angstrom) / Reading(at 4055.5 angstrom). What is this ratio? 1.18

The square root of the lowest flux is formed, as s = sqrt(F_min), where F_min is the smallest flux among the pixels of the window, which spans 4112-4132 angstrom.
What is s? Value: 2.37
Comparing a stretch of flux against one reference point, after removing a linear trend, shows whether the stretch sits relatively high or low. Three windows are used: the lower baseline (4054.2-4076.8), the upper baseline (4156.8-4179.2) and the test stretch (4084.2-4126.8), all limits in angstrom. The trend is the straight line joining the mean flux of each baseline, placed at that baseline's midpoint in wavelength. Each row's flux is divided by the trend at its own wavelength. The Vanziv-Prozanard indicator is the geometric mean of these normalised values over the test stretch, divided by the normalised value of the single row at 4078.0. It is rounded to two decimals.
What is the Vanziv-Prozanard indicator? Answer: 0.92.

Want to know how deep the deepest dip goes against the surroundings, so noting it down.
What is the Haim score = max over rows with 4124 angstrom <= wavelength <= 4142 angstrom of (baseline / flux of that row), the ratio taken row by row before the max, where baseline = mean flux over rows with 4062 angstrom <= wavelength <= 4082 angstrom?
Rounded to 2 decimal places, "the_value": 1.22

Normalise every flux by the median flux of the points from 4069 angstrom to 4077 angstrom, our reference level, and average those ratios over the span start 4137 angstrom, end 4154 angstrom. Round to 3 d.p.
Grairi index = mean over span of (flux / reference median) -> 0.977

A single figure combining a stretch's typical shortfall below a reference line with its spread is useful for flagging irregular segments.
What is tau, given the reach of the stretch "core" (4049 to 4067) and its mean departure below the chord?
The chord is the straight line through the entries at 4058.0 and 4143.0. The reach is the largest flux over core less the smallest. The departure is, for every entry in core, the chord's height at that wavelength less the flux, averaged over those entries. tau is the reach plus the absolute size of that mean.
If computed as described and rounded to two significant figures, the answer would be 3.8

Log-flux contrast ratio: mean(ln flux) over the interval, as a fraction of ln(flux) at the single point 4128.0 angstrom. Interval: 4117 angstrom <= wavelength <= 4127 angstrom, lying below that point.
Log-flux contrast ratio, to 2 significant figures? 0.92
